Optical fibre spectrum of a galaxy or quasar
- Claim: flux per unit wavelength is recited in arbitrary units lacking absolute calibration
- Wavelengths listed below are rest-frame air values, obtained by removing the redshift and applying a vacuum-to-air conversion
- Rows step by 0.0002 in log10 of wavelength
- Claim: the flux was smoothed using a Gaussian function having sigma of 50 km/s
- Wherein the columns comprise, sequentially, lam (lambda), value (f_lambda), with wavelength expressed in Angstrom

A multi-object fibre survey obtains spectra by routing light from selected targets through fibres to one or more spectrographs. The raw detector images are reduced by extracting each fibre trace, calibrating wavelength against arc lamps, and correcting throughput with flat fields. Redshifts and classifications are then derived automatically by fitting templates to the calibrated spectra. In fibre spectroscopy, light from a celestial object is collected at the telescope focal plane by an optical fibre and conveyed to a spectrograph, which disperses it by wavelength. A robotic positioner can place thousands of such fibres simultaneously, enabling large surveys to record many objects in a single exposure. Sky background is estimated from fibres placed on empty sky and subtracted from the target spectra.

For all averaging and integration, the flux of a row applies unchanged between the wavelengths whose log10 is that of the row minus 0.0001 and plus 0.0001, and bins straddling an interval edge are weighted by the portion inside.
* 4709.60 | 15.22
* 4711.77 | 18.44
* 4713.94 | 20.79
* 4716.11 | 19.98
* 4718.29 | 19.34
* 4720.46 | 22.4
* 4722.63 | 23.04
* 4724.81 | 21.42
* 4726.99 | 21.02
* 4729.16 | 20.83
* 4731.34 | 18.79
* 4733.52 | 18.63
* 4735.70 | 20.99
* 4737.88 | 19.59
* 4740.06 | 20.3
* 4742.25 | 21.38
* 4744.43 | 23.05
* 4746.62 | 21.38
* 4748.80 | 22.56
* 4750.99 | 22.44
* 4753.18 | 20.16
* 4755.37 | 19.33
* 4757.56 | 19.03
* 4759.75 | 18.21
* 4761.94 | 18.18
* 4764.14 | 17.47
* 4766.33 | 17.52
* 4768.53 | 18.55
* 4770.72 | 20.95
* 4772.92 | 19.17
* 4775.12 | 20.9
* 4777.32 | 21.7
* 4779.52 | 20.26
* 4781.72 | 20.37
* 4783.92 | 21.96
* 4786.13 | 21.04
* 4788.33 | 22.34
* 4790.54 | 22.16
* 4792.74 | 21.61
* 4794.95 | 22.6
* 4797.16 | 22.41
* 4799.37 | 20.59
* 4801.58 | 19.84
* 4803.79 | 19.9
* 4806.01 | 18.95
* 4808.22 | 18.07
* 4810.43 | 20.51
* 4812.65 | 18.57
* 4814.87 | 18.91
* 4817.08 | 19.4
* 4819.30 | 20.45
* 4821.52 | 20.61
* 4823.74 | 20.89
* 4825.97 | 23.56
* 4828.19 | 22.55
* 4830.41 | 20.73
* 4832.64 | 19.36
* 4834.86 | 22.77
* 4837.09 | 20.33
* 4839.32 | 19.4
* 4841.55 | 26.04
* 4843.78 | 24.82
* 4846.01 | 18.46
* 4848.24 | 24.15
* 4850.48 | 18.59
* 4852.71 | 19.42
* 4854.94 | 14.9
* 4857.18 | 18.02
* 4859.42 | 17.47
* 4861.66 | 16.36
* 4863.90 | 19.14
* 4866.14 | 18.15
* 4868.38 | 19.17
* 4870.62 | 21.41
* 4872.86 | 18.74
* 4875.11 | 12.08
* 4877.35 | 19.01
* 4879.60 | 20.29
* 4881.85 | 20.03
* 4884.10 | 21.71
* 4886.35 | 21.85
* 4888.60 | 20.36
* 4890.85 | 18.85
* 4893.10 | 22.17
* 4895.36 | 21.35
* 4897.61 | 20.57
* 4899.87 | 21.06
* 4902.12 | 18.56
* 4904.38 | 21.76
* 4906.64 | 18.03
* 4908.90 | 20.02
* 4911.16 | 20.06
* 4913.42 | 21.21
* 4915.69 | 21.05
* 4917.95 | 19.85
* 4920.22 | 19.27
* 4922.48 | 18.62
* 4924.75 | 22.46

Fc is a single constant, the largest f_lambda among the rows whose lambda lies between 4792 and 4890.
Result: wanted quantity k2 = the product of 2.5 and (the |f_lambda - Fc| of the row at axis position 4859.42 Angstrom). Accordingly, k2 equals 21.4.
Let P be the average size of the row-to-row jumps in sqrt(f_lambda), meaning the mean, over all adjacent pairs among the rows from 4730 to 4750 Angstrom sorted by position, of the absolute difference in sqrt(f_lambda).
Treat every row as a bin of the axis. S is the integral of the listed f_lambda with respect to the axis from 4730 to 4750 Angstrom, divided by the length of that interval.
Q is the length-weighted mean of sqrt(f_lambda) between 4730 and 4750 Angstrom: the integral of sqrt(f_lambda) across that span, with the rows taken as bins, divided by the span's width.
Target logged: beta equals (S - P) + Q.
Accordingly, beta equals 25.2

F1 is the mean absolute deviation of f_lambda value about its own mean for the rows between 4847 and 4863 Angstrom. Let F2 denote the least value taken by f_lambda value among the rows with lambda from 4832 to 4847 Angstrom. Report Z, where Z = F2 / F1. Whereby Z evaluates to 9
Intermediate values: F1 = 1.98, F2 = 18.46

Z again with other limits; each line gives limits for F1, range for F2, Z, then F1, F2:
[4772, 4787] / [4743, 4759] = 26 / 0.72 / 19.03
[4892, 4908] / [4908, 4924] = 15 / 1.26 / 18.62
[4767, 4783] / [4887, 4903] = 23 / 0.81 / 18.56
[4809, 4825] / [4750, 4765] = 22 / 0.81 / 17.47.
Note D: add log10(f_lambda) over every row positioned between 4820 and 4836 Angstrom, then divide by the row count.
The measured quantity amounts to 1.33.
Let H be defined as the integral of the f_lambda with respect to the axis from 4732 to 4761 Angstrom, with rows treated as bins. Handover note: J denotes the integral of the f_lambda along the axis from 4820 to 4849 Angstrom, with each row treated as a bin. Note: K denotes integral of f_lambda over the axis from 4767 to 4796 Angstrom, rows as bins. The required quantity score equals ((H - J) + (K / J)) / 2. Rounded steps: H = 595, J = 631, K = 609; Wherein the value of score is -18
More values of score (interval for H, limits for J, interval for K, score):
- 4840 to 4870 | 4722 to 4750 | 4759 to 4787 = 1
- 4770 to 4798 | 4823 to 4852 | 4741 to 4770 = -15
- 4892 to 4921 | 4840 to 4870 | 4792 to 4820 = 2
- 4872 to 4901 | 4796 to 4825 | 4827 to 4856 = -1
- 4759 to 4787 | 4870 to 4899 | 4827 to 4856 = -11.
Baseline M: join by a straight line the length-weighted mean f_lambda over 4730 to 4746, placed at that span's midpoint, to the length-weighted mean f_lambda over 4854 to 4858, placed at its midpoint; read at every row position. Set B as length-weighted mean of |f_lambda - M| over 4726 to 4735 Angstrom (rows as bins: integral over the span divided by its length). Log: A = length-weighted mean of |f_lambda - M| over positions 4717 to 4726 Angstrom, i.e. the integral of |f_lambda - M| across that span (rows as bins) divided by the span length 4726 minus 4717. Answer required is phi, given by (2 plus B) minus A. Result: 1.6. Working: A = 1.42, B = 1.0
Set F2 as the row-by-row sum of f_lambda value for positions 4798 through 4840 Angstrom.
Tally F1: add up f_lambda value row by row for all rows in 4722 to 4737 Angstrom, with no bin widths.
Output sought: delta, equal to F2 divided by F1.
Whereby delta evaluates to 2.7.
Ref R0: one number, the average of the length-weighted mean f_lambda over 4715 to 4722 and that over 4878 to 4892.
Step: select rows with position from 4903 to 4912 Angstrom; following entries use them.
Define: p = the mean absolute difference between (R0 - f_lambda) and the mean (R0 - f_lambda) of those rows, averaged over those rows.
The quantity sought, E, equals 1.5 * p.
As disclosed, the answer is 1.5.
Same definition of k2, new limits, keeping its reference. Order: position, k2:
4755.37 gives 16.8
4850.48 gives 18.6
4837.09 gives 14.3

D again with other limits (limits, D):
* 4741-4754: 1.34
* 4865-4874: 1.29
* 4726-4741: 1.30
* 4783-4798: 1.34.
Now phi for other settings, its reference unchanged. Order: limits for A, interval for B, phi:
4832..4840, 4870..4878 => 2.3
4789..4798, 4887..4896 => 3.9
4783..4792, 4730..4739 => 0.1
